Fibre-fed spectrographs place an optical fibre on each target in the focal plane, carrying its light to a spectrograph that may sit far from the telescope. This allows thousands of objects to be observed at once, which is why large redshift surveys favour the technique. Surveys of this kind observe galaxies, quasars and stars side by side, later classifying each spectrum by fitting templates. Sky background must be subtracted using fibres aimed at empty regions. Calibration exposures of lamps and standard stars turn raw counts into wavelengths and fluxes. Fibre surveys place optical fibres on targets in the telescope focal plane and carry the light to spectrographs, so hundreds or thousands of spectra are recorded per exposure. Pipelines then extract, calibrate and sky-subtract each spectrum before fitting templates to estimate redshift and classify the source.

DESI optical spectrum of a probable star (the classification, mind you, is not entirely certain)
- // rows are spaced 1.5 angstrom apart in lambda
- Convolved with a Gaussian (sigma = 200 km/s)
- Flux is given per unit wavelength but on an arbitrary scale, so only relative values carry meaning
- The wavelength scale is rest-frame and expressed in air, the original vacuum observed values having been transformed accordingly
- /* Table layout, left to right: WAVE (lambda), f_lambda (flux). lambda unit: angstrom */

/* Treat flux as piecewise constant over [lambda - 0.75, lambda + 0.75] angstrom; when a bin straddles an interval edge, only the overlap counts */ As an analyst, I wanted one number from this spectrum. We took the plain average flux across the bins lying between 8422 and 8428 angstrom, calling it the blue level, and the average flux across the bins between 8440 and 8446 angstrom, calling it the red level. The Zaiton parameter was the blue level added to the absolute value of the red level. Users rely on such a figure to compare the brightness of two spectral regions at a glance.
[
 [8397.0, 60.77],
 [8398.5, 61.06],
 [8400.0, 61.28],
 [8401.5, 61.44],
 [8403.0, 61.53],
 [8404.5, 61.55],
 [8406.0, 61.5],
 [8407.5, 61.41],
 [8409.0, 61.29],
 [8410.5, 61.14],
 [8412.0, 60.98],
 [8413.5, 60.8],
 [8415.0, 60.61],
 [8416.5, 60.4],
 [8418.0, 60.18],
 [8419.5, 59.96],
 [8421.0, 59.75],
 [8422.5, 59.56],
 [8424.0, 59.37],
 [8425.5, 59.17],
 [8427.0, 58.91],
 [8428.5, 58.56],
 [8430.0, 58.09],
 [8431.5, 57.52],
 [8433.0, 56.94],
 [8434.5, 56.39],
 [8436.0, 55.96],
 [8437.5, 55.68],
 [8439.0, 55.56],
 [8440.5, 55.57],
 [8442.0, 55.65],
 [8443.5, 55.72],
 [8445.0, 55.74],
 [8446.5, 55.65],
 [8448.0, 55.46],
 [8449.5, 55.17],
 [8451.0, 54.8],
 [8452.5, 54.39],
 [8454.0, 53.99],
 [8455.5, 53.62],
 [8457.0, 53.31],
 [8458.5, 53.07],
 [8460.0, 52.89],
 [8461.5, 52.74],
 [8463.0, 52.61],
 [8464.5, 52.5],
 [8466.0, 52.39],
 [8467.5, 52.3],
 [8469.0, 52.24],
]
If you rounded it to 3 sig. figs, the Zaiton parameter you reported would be 115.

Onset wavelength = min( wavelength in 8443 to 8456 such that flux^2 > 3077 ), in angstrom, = 8443.5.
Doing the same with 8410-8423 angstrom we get 8410.5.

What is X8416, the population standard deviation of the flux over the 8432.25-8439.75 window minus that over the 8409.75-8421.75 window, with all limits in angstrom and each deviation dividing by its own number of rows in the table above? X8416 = 0.0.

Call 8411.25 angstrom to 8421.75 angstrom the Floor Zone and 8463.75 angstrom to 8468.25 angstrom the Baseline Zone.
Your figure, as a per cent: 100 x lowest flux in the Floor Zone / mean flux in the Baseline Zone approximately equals 114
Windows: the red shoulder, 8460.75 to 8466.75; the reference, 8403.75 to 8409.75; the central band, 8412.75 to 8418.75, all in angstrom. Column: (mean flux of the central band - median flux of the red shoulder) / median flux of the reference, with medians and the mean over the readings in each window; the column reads 0.129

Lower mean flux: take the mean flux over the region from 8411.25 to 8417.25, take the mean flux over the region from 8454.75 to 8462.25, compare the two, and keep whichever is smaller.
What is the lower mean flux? 53.1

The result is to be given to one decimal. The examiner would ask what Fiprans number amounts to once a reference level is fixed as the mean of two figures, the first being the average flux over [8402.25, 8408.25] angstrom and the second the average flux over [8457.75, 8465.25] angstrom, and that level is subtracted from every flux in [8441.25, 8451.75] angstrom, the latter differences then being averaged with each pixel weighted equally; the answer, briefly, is -1.7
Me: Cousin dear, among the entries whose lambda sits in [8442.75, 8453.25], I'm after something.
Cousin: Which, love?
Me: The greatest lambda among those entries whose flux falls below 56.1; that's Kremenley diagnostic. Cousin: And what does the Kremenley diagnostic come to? 8452.5 angstrom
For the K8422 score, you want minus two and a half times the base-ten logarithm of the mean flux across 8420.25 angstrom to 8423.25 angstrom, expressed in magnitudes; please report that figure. -4.44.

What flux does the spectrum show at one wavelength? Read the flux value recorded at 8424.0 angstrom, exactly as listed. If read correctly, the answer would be 59.37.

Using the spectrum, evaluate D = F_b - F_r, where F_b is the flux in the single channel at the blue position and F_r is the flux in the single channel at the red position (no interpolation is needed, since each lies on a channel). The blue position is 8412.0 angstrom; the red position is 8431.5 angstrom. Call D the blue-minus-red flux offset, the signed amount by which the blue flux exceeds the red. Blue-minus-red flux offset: 3.5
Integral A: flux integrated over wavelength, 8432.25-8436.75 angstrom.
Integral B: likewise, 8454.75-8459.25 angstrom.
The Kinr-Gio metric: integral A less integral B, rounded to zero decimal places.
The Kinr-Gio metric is 14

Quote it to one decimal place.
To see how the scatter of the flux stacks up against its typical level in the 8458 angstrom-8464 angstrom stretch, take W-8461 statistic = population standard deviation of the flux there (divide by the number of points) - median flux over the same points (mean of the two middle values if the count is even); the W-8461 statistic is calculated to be -52.6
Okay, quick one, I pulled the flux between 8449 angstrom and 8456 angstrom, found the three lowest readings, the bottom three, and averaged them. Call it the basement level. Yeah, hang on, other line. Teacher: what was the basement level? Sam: 54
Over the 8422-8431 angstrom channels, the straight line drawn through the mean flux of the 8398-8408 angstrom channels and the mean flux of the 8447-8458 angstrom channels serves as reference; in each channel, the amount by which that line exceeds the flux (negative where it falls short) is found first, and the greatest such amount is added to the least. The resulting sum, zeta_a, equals -1.5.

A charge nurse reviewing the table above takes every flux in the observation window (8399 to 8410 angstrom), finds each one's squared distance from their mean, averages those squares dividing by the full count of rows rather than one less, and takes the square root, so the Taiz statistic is 0.1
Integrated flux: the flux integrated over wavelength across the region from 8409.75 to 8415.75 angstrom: 365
